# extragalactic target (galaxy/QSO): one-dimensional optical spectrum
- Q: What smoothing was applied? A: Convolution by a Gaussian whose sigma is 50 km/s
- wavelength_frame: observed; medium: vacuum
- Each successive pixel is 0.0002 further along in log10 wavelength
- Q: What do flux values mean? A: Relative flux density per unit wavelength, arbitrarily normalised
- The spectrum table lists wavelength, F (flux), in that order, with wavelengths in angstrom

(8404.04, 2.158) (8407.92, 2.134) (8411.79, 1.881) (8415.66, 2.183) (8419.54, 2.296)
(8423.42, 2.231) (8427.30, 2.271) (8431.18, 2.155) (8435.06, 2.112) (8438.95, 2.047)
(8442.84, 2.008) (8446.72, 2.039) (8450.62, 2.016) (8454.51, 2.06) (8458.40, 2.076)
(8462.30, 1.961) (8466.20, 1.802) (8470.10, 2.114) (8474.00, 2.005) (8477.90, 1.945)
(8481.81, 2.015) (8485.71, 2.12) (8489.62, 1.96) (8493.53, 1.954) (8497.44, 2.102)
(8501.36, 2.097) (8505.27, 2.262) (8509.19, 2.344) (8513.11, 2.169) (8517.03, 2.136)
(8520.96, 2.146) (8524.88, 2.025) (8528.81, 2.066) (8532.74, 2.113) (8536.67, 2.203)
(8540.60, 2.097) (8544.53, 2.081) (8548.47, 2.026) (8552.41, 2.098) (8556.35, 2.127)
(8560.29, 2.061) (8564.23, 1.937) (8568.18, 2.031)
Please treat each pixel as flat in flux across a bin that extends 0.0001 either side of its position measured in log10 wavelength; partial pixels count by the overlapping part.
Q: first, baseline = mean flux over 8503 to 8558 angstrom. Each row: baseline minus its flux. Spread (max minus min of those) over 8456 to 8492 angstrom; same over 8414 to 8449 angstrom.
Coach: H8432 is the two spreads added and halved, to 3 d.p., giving 0.303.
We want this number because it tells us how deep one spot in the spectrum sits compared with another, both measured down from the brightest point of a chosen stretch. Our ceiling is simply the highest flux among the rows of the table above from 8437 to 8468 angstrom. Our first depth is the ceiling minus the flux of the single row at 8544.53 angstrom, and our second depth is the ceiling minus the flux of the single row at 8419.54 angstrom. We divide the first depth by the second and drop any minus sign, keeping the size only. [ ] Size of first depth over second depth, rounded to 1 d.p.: 0.0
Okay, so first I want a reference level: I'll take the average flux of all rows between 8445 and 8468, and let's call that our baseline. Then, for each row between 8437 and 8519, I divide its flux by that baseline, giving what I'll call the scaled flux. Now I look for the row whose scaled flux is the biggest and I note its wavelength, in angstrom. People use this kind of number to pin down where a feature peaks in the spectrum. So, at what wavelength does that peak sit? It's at 8509.19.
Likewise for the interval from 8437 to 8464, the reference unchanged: 8458.40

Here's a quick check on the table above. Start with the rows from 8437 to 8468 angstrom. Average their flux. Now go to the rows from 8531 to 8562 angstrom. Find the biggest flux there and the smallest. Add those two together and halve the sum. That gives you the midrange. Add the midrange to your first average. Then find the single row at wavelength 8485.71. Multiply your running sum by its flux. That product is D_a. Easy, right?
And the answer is 8.73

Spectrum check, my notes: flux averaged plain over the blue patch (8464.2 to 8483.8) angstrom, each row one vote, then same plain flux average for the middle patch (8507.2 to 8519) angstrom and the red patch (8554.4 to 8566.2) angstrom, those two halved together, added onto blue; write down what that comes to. 4.11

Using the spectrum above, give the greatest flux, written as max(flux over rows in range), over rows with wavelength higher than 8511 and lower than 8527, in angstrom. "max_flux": 2.169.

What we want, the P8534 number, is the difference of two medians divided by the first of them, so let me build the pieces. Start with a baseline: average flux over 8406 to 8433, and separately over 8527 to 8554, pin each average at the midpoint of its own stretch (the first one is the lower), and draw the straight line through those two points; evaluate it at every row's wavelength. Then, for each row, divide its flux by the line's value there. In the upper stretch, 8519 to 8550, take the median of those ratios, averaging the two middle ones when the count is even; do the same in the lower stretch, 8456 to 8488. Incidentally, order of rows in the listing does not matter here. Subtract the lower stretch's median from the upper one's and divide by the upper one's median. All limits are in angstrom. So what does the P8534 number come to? 0.054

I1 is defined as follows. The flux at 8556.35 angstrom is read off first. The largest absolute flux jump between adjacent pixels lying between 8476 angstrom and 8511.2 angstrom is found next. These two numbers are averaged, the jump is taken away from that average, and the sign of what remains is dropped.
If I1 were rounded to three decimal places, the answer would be 0.981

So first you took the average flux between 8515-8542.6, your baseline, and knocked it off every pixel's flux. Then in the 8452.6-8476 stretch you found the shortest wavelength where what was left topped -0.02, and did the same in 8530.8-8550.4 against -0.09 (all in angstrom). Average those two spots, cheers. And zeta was 8501.4 angstrom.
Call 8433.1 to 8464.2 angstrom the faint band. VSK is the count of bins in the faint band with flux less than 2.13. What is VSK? 8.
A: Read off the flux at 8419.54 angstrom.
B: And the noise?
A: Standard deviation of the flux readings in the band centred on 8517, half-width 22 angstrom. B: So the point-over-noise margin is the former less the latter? 2.21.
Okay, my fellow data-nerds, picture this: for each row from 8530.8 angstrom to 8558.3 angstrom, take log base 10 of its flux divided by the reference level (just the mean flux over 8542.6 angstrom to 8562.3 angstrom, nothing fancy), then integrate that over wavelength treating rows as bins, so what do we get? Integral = 0.16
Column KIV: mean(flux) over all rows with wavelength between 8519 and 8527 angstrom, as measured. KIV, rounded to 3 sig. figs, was 2.09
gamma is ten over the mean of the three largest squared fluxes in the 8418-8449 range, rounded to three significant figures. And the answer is 1.95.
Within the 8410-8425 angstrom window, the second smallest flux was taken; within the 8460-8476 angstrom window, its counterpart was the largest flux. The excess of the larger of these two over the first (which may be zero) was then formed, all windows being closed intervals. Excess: 0.00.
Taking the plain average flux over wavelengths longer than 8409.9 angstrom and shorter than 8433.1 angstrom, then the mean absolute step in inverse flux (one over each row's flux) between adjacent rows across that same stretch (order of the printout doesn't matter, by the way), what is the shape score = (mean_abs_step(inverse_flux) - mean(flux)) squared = 4.6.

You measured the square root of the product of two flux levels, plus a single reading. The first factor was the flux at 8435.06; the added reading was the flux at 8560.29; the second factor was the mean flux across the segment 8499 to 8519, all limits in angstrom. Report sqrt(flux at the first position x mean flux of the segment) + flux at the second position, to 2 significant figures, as 4.2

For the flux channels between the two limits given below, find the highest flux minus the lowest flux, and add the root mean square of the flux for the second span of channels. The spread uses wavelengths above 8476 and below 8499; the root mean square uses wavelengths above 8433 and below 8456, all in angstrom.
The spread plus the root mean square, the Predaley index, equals 2.22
